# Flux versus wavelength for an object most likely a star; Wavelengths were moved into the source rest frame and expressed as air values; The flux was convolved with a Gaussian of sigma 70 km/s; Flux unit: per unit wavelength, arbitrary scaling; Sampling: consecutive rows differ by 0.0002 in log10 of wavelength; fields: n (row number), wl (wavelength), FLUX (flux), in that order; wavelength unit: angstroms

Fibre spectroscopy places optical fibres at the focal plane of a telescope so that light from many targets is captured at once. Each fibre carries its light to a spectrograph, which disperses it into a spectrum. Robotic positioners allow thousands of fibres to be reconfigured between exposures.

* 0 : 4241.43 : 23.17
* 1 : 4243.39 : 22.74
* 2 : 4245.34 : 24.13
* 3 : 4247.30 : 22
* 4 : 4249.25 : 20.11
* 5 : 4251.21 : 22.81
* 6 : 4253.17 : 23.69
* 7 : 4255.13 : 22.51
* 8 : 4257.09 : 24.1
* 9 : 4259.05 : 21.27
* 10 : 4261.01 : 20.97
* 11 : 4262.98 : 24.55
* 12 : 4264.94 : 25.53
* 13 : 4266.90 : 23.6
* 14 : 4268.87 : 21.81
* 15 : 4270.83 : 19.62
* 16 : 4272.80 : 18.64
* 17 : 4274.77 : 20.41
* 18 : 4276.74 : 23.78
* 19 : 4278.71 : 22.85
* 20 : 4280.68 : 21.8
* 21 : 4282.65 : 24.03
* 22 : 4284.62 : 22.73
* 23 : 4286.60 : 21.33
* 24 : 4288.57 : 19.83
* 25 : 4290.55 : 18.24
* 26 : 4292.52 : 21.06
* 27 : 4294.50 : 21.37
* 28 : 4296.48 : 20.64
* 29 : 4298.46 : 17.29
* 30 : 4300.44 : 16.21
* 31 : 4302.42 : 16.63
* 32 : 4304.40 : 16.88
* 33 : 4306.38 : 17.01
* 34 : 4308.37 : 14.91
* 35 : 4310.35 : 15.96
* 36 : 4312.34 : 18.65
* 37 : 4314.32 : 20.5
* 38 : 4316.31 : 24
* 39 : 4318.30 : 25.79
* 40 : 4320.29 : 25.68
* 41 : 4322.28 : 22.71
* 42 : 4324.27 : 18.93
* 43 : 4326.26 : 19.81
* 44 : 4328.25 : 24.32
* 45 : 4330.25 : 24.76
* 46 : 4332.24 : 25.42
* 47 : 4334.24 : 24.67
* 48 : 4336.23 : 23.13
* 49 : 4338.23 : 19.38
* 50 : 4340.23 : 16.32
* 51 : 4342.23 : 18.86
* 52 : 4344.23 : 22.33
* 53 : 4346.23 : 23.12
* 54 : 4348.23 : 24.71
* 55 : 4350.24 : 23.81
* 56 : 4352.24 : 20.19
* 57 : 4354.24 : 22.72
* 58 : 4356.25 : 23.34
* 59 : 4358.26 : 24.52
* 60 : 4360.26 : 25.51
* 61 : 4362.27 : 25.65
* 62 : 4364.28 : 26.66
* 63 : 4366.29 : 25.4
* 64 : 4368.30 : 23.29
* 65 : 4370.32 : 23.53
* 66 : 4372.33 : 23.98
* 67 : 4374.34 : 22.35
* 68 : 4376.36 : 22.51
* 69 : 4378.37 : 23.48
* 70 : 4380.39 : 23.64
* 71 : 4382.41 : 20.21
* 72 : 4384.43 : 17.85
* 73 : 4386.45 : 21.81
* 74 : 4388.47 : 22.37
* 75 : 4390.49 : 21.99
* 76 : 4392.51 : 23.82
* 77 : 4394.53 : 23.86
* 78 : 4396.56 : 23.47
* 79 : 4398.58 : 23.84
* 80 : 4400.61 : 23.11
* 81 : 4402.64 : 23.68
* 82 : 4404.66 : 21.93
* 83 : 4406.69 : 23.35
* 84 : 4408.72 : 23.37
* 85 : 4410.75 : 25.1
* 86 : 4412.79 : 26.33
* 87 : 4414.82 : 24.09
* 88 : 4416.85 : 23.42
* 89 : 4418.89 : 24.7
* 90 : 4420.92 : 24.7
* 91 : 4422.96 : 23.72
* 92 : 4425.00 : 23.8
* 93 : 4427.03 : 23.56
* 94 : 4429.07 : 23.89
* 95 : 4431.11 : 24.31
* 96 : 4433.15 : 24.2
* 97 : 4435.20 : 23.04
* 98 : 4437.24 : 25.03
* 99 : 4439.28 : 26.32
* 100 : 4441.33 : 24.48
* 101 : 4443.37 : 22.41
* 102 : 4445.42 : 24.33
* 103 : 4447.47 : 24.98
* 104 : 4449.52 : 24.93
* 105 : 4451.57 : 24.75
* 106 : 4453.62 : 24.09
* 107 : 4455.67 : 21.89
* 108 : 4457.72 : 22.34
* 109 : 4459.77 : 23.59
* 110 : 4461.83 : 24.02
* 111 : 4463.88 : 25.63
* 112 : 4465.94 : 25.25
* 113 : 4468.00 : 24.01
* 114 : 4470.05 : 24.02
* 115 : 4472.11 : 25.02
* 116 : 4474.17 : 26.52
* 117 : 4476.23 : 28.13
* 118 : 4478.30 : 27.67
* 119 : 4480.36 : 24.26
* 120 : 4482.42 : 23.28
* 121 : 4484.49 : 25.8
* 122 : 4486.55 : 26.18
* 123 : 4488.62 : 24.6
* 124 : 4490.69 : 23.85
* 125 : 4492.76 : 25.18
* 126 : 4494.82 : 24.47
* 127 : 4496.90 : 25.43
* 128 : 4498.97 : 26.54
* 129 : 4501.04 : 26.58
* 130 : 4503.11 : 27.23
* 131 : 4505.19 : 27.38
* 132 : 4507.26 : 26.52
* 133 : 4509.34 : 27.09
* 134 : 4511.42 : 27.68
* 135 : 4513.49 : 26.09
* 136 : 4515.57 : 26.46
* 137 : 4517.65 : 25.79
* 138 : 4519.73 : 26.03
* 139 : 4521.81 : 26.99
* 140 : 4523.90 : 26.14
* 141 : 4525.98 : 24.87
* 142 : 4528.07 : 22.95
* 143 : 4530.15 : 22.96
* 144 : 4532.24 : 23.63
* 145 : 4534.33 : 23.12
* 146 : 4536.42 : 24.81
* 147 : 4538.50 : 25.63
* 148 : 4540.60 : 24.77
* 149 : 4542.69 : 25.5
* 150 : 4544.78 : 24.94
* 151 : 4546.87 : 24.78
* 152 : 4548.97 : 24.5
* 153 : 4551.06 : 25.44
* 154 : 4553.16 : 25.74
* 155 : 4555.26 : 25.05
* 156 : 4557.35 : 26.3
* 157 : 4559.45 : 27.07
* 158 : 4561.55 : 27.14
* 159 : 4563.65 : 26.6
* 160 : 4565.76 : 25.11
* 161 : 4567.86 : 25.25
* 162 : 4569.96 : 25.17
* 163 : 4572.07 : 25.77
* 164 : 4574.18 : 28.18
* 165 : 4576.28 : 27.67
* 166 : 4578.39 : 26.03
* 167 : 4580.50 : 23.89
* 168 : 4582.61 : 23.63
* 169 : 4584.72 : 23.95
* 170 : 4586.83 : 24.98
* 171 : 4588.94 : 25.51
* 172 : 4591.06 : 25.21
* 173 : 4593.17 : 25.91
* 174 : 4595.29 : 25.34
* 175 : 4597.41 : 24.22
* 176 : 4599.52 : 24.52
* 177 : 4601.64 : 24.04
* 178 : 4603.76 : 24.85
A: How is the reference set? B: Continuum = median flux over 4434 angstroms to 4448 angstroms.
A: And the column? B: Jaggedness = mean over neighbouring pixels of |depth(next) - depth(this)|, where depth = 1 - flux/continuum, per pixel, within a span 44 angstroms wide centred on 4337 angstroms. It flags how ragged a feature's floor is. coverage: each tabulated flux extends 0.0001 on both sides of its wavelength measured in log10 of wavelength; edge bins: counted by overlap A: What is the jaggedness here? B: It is 0.081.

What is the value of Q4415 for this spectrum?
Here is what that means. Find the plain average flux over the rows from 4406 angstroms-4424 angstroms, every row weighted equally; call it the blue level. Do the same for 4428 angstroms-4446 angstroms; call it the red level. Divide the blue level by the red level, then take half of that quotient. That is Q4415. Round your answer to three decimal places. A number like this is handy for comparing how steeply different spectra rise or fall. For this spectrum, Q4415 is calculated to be 0.502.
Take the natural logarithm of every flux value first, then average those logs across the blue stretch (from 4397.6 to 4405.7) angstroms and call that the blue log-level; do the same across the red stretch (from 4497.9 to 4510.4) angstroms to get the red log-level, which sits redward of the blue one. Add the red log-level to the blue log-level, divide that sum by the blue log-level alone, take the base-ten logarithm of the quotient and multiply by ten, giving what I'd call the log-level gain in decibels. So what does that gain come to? 3.11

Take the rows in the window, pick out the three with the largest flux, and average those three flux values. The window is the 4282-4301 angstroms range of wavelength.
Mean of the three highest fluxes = 22.7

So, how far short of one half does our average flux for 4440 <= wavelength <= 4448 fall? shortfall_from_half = -23.6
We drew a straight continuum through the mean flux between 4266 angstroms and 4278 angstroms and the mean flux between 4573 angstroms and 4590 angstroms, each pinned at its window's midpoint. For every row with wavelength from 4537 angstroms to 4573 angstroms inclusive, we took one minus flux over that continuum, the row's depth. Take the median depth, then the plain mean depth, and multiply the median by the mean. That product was 0.0003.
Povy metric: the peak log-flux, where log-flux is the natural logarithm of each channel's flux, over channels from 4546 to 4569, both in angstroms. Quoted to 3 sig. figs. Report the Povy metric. 3.30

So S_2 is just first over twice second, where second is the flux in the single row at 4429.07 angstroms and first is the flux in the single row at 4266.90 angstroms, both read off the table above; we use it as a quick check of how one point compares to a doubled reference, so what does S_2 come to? 0.49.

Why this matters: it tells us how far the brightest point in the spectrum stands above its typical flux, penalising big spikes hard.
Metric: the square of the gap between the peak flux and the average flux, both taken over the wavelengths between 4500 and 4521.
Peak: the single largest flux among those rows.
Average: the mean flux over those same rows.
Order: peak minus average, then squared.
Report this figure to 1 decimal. 1.0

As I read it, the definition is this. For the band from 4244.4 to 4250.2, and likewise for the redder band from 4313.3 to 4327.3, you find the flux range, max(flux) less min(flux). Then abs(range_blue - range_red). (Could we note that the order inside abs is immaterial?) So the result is 2.8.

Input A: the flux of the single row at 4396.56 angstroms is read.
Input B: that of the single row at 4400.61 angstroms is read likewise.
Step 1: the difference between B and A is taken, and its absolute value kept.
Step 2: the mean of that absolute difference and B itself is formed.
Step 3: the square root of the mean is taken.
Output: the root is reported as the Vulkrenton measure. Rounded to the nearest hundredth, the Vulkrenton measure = 3.43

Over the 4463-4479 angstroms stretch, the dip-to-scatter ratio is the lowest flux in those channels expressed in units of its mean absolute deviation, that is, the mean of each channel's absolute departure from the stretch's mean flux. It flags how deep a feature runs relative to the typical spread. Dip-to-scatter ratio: 19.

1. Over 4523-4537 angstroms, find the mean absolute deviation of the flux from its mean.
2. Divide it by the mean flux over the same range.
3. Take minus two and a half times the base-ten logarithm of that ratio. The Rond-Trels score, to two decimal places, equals 3.42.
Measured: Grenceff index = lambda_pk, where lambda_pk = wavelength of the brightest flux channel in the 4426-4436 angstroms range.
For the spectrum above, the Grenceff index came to 4431.11 angstroms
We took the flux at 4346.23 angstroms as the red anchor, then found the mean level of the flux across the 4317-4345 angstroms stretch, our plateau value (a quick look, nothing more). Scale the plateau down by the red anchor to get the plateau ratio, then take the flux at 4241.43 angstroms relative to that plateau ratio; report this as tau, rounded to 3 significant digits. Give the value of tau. 24.0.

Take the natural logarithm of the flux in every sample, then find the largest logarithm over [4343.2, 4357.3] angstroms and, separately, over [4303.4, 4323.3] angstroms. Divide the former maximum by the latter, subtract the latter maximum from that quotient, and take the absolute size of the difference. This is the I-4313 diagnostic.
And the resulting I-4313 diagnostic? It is 2.26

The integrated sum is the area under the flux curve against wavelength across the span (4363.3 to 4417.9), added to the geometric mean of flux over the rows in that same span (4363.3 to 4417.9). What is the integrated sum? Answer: 1294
